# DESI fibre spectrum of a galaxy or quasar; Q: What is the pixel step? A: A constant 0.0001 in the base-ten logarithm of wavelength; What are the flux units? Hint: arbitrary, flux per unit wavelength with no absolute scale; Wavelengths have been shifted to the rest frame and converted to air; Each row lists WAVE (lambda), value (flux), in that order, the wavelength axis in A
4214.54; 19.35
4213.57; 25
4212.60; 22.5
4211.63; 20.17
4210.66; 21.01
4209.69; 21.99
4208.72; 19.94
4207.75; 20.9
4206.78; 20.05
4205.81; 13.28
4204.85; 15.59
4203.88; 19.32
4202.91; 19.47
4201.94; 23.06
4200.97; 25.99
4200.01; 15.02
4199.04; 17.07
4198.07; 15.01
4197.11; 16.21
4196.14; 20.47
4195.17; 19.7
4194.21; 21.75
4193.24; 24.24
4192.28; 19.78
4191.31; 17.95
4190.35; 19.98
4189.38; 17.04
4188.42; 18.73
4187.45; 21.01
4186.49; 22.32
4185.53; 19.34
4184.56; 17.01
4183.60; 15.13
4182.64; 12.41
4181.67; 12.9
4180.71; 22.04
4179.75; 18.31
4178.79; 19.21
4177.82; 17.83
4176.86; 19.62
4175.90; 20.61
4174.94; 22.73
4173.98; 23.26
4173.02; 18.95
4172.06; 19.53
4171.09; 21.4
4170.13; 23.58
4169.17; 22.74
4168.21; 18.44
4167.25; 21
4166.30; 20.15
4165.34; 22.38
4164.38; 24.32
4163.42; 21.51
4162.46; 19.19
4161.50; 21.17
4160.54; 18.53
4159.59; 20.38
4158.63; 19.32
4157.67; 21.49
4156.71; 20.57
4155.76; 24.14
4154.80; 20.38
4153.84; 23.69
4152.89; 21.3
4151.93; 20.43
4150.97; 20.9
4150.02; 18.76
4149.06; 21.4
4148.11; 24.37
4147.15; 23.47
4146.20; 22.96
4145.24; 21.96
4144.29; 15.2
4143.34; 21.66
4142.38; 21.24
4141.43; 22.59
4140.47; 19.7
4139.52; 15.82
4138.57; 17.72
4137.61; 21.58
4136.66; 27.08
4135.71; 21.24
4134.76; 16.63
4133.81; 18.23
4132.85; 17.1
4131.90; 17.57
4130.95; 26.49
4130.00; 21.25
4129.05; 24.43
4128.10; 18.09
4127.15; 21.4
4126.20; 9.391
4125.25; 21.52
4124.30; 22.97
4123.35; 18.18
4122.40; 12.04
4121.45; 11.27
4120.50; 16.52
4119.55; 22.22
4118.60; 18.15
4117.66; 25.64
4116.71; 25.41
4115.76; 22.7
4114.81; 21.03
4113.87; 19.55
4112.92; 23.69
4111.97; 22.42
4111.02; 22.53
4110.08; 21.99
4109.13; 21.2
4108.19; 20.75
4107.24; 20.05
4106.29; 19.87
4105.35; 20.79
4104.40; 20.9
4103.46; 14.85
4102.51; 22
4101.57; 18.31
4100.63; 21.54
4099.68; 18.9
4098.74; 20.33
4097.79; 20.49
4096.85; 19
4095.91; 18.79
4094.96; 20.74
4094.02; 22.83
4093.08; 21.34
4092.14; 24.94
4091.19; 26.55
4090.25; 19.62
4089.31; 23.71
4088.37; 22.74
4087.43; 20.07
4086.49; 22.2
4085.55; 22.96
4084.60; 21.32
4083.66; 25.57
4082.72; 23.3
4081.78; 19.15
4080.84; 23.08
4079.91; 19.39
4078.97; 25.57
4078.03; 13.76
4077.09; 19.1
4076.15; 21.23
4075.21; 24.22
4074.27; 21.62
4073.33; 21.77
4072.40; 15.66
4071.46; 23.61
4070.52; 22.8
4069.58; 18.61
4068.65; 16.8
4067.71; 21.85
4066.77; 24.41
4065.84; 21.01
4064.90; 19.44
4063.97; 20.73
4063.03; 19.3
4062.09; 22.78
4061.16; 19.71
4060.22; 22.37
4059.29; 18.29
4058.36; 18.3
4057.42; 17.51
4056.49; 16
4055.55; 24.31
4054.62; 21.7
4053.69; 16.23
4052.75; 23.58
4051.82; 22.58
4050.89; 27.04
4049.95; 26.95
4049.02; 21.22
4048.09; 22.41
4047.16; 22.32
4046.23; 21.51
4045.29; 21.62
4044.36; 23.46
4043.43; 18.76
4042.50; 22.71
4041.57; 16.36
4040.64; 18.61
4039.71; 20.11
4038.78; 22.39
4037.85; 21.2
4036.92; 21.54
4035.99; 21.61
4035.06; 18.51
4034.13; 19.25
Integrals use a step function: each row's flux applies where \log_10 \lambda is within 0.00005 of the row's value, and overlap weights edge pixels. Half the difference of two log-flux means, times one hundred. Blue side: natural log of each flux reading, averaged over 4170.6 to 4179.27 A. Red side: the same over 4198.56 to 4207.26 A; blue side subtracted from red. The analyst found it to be -5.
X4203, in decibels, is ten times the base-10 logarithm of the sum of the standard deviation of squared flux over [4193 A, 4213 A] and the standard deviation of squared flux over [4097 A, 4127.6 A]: 24.1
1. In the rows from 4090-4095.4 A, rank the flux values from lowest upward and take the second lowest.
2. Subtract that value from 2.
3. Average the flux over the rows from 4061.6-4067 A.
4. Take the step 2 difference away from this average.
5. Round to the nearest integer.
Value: 40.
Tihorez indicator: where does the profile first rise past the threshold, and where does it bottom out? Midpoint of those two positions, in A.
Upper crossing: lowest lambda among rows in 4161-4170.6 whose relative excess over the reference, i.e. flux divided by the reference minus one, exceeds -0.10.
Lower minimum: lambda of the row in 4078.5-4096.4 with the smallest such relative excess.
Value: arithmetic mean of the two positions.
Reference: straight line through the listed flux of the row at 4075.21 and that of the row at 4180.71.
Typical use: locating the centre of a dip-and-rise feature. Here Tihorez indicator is 4128.7 A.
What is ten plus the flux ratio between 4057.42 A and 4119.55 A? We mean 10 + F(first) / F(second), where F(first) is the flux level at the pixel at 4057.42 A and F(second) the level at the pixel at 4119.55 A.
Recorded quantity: 10.79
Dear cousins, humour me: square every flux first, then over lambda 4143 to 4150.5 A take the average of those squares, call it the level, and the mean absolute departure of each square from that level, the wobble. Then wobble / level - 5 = -4.82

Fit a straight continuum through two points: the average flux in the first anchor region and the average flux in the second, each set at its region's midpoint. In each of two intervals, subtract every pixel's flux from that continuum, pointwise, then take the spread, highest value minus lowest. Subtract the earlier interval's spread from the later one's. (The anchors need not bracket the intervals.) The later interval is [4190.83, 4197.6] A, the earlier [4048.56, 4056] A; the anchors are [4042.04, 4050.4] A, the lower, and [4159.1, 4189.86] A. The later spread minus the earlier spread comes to -2.8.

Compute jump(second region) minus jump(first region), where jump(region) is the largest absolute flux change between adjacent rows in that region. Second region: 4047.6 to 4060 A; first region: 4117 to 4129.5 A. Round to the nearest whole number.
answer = -4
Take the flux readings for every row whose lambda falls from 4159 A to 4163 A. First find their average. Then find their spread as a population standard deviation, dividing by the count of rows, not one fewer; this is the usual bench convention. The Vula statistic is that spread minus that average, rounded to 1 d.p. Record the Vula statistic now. -18.8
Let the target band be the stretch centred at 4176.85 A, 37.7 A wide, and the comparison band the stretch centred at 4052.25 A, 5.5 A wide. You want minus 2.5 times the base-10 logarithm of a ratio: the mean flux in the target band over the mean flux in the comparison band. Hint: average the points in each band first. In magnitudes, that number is 0.16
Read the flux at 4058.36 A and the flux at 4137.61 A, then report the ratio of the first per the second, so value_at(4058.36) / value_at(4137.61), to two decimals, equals 0.85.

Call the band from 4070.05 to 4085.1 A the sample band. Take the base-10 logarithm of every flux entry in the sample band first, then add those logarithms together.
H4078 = 21.2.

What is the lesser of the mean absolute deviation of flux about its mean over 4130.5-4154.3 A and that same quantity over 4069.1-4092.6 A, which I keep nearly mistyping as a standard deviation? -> 2.3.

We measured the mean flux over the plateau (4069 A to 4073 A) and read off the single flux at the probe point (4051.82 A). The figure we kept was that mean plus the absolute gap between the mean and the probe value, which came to 22.6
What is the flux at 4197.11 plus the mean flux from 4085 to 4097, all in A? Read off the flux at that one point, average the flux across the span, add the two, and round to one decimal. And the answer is 38.2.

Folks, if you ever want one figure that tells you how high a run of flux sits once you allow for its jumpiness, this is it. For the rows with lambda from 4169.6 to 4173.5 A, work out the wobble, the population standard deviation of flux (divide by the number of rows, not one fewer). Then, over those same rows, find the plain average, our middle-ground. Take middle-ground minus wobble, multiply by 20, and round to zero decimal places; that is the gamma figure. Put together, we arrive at 381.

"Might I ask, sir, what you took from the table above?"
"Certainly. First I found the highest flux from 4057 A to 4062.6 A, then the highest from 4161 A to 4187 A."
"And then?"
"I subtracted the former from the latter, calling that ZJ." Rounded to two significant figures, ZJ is 1.5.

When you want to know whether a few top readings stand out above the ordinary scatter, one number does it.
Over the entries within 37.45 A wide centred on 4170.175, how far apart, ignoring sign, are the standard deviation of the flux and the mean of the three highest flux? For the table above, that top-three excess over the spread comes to 21.4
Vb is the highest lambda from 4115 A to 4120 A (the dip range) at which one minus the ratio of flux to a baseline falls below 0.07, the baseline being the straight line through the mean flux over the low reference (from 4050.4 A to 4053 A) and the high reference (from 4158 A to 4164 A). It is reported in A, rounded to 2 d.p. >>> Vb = 4119.55 A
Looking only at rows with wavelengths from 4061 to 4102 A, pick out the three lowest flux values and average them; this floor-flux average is 15.4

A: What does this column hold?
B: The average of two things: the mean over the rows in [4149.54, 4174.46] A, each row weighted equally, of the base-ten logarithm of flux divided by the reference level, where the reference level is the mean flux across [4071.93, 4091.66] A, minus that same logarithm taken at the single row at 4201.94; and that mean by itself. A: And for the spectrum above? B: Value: -0.026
